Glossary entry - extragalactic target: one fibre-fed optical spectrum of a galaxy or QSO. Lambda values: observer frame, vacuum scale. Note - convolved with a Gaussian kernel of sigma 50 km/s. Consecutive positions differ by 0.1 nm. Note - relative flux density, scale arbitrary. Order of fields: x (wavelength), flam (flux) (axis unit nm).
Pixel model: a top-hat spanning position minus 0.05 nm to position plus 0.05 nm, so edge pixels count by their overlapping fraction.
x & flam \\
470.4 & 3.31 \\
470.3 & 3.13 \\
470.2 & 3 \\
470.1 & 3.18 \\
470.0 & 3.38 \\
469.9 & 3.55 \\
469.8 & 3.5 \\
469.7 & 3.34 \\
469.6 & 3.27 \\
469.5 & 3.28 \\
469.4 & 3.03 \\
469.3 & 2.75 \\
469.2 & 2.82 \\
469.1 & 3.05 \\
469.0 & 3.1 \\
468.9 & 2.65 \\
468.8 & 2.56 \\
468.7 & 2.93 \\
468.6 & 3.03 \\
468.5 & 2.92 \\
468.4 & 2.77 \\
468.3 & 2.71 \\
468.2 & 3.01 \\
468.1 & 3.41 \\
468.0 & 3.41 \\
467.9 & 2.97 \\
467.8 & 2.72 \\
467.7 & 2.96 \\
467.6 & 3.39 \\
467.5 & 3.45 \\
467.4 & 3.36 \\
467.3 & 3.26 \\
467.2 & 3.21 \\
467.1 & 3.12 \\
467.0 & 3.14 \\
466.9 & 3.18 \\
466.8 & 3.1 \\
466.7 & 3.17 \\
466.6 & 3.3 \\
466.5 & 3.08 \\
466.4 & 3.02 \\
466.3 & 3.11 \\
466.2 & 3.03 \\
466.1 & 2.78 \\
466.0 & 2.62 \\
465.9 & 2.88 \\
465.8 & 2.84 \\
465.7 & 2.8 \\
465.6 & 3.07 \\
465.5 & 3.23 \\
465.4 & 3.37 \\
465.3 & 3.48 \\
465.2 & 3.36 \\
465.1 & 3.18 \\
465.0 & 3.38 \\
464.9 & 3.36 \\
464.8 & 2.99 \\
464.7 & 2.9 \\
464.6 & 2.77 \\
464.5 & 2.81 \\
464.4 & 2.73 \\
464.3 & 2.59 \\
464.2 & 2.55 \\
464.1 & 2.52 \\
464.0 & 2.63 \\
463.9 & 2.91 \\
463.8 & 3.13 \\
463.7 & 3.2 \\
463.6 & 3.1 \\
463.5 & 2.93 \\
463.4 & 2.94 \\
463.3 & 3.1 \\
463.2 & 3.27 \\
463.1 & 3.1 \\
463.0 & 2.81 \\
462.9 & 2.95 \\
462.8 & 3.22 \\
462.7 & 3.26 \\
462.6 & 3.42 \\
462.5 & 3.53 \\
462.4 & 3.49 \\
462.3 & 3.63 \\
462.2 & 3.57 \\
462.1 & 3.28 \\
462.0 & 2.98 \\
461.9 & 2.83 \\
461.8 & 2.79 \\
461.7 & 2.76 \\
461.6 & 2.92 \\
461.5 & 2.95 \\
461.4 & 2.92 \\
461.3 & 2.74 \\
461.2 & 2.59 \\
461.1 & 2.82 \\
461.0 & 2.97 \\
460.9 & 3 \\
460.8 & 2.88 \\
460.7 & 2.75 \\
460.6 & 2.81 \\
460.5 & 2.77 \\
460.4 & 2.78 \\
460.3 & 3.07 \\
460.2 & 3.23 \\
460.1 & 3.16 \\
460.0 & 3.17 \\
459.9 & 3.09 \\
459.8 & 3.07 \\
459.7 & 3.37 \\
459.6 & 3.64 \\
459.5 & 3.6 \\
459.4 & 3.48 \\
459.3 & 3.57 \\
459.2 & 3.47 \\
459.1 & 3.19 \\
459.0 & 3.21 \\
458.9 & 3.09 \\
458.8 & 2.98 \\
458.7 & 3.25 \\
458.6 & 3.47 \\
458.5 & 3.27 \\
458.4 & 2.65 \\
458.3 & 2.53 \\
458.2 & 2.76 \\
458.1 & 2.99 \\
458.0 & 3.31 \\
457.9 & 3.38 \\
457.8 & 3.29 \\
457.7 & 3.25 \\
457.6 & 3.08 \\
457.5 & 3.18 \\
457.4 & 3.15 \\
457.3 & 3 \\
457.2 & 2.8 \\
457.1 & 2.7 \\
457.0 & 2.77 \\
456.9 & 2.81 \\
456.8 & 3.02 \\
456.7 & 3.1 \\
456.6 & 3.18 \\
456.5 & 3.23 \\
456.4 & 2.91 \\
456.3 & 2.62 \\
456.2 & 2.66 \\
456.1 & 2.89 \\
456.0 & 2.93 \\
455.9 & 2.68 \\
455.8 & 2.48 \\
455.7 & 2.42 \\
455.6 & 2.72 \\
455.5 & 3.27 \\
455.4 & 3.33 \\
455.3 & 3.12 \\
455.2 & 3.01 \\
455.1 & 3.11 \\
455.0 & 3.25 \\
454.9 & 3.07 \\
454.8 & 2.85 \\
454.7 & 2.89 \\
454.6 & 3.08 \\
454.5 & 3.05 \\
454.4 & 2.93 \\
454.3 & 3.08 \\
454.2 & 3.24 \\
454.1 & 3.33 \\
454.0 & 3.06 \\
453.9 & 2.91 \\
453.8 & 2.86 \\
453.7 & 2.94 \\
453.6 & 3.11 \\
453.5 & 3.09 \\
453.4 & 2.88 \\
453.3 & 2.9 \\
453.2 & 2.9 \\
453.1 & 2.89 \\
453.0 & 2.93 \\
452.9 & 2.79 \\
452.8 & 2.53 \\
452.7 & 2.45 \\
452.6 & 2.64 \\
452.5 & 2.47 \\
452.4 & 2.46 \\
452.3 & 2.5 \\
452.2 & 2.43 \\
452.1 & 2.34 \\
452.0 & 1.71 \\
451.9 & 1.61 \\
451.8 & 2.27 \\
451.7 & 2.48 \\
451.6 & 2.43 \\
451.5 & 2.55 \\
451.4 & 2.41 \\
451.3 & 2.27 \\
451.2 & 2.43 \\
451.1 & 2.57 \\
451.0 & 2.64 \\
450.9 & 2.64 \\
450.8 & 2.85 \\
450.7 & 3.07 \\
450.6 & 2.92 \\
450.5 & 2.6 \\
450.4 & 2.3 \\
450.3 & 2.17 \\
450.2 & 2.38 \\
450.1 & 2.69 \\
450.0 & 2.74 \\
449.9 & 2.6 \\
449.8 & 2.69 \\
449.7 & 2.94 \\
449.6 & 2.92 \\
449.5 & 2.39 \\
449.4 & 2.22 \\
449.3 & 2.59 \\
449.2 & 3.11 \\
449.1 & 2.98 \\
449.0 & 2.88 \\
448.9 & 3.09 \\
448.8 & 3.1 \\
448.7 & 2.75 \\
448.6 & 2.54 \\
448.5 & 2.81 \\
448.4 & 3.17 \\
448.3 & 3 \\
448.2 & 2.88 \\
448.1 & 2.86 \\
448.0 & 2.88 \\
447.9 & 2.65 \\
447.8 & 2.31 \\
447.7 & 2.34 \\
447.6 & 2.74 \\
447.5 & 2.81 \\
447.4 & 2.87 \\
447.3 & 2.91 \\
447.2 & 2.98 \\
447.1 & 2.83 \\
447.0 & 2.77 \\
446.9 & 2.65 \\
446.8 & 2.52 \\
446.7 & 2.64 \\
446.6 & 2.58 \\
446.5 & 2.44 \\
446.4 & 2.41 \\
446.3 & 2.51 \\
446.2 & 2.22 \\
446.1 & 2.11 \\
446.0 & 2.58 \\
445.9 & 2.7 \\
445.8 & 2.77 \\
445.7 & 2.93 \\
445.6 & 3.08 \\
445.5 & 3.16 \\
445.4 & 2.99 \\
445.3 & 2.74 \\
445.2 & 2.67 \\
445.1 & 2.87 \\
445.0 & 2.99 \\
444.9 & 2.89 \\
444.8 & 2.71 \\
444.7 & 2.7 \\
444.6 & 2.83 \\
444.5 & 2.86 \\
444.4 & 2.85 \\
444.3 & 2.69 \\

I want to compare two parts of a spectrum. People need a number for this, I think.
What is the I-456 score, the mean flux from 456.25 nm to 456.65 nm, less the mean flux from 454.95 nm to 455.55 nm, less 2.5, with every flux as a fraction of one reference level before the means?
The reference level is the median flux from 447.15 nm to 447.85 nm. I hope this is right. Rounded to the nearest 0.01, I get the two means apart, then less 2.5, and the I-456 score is -2.57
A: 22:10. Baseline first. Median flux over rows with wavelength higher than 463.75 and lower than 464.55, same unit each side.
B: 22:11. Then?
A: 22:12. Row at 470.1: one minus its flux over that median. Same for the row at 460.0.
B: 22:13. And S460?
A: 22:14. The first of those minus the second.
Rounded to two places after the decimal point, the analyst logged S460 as 0.00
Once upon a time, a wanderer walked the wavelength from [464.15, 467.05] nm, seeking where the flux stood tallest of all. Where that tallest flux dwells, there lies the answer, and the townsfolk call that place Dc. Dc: 465.3 nm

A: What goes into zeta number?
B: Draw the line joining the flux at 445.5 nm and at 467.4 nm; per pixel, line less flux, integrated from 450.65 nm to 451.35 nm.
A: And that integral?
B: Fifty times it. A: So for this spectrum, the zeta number 20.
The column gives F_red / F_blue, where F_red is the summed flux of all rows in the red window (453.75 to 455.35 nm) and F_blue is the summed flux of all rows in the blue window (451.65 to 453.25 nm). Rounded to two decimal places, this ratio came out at 1.24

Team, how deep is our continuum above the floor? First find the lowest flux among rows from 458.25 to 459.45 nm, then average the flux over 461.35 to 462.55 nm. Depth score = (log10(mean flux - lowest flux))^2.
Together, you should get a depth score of 0.047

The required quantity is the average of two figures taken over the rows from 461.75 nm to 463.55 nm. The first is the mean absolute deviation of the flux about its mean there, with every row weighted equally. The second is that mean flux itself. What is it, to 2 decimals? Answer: 1.70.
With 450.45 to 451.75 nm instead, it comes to 1.39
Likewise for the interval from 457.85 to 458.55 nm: 1.64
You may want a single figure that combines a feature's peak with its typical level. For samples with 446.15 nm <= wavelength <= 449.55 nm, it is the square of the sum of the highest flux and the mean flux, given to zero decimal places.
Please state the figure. 35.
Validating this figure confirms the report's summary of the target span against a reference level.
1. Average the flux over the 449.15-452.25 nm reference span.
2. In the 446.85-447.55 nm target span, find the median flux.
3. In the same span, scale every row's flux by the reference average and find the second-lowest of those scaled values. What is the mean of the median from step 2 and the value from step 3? 1.97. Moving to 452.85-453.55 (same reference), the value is 2.02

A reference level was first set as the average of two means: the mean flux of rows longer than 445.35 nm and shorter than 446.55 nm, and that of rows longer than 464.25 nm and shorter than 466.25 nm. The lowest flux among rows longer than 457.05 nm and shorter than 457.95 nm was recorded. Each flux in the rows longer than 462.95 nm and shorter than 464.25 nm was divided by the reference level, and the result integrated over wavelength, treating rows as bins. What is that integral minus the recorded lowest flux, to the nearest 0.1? -1.4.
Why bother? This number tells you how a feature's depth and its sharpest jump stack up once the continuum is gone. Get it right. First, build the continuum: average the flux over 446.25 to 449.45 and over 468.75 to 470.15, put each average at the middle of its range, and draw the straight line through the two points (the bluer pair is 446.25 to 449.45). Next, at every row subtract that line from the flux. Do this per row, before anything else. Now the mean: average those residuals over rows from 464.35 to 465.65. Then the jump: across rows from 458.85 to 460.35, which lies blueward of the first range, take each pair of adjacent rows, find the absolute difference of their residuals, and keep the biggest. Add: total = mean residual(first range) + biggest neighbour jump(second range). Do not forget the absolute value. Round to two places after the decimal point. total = 0.40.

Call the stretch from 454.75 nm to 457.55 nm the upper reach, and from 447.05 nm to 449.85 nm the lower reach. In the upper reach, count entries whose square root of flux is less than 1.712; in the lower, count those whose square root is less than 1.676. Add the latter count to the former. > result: 24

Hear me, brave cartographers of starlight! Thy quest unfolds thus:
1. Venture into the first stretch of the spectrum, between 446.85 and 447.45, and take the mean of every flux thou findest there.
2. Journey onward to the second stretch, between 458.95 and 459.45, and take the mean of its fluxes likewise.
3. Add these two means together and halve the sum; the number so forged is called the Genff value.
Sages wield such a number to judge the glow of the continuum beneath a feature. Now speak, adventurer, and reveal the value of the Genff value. 3.11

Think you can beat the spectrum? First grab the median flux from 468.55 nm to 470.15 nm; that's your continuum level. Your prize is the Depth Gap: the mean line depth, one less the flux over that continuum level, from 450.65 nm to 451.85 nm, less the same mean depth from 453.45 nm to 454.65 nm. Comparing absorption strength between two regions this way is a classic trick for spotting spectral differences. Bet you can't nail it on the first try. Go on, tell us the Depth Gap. 0.16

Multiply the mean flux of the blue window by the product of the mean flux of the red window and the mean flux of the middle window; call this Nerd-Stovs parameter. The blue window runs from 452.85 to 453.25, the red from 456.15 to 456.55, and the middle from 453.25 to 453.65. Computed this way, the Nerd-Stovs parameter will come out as 24.6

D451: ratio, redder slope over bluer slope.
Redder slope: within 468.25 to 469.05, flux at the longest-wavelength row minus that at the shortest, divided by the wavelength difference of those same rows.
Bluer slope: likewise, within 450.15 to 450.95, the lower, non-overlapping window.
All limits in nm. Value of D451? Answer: 1.5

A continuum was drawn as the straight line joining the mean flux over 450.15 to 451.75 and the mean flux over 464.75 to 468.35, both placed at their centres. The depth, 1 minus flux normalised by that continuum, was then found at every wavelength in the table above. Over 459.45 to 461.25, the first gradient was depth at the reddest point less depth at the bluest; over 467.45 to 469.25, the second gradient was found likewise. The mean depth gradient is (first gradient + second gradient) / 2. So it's 0.29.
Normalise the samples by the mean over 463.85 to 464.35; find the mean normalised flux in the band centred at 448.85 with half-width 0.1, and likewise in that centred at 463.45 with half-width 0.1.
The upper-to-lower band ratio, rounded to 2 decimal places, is 0.95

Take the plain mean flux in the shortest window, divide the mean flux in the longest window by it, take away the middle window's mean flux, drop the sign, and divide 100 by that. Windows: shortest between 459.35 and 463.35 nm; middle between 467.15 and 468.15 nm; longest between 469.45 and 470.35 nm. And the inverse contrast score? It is 47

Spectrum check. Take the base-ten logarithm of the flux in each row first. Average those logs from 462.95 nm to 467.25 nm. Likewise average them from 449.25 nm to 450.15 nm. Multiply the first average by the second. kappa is 0.201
